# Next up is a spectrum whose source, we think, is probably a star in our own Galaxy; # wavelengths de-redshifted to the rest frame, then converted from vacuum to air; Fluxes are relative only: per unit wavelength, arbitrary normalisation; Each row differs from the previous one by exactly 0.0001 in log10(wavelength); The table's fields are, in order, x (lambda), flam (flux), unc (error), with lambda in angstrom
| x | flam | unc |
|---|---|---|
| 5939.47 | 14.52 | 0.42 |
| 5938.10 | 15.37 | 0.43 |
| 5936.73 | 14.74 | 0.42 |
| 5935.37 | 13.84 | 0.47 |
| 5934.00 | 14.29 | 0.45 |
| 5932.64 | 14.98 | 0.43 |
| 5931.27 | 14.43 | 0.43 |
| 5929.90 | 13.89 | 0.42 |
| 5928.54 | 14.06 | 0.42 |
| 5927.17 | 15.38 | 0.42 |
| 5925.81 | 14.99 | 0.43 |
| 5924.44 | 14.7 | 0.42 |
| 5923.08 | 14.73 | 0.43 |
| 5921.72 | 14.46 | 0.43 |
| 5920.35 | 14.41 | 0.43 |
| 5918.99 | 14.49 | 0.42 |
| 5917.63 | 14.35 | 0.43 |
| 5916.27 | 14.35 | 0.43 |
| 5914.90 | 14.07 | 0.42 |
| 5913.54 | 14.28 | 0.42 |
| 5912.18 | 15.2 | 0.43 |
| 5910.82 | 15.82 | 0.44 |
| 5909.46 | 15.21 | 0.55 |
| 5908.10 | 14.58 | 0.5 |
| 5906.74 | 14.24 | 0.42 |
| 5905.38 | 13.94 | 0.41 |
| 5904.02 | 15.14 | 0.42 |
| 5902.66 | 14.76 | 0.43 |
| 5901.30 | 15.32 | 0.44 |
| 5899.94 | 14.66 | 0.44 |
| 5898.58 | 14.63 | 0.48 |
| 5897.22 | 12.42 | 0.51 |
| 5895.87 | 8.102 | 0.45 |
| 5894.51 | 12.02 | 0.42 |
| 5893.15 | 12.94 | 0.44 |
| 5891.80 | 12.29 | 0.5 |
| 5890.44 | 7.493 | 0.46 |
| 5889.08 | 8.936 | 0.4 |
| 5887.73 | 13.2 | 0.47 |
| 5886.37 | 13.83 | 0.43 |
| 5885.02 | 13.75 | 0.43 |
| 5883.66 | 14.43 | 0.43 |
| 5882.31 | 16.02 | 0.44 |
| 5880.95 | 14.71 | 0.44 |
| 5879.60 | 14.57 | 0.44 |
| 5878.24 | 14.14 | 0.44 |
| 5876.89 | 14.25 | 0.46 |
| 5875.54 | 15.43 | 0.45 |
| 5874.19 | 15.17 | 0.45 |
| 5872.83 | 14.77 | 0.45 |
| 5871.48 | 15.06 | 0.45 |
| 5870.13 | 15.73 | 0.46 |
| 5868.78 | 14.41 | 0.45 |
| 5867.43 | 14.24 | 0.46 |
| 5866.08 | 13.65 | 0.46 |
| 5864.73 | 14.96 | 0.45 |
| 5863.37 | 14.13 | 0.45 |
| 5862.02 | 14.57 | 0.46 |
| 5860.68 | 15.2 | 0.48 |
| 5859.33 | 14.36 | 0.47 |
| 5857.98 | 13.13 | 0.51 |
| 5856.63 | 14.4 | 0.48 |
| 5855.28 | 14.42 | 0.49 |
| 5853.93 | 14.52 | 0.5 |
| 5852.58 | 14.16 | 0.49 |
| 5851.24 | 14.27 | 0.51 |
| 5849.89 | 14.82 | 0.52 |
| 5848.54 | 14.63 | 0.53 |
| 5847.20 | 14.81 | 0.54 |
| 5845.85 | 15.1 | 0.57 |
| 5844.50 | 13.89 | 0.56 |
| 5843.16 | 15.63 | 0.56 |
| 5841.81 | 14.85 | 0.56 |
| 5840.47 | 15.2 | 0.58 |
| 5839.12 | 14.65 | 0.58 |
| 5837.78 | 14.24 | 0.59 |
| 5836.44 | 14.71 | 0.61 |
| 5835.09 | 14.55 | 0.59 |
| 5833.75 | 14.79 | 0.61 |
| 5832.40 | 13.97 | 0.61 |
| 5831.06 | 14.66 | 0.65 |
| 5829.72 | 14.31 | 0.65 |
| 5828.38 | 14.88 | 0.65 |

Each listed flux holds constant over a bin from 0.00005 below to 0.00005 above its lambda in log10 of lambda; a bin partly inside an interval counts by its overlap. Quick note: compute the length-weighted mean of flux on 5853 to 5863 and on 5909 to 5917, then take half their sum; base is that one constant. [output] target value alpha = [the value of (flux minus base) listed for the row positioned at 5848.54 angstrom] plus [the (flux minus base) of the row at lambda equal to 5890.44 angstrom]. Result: -7.0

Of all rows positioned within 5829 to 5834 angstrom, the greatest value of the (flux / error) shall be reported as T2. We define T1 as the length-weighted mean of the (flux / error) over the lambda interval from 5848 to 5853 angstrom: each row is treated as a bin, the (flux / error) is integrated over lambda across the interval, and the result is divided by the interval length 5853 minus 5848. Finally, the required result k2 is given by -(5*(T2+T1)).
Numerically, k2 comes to -262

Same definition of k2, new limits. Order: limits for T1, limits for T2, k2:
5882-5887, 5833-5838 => -290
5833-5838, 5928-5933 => -295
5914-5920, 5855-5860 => -321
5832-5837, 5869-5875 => -291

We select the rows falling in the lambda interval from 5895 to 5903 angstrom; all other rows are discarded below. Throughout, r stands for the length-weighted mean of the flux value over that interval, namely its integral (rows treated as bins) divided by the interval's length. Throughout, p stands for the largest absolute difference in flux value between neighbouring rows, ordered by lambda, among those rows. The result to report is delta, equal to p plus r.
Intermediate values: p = 4.3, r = 13.2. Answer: 17.5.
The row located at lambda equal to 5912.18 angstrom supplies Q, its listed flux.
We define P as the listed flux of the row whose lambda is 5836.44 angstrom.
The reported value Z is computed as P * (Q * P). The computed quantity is 3289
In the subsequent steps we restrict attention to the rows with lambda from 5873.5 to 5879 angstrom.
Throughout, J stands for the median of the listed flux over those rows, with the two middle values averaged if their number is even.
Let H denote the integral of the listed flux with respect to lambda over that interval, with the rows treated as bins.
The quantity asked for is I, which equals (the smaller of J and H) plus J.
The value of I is 29.4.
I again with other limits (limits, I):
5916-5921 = 28.8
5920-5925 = 29.2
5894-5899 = 24.4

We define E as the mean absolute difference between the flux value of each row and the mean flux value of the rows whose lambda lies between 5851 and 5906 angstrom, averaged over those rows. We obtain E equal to 1.20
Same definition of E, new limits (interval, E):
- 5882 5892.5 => 2.19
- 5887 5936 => 1.28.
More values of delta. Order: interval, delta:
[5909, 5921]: 15.6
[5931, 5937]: 15.4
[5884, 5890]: 16.6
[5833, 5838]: 15.0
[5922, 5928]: 15.3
